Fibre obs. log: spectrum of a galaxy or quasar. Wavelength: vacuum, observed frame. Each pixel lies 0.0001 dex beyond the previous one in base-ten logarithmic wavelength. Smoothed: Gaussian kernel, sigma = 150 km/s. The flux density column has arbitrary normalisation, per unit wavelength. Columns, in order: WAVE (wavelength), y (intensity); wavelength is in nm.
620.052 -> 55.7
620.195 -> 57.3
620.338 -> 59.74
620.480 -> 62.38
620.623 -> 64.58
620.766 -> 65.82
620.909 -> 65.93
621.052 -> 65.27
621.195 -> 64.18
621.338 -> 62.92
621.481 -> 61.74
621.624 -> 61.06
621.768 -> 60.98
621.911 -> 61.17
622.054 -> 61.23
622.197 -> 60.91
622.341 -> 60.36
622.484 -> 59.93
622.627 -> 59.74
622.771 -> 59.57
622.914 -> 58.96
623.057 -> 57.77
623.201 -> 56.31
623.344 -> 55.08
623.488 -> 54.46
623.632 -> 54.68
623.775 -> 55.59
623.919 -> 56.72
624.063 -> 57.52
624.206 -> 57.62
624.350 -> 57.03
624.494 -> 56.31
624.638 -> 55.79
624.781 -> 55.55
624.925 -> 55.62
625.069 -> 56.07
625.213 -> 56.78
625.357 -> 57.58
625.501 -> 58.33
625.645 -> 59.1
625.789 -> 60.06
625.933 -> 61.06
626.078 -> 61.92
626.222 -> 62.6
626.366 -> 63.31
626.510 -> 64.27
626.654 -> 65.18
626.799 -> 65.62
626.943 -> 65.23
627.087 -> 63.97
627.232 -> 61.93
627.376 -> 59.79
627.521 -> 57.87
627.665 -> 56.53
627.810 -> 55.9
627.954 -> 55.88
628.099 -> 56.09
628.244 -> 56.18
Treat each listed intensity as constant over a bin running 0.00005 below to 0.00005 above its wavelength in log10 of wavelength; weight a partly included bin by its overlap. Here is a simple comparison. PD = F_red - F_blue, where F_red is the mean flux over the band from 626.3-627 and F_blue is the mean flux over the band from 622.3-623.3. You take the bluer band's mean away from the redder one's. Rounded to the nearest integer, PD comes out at 6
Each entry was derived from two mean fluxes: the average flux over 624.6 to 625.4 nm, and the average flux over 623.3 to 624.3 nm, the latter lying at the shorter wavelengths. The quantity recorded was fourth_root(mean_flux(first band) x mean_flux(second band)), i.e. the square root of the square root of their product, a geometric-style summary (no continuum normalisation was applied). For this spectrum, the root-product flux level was 7.49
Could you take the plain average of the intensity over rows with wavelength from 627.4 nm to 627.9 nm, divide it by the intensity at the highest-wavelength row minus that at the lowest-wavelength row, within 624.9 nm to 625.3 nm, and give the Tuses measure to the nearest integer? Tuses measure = 49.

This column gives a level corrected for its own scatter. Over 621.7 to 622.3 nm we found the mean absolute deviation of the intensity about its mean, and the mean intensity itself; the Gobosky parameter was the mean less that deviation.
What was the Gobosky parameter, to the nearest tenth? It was 60.9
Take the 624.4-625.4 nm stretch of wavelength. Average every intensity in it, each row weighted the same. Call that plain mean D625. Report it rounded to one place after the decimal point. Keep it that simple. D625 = 56.2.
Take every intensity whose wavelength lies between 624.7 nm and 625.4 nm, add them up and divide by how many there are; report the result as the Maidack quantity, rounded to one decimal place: 56.3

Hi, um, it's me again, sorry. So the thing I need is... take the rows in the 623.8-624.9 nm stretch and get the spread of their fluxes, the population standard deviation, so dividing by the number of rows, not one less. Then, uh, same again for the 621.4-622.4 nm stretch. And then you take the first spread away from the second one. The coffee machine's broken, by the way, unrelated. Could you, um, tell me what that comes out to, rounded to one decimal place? -0.4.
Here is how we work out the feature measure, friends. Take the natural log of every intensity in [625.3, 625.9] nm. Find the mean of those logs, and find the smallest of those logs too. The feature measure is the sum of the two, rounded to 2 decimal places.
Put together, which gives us 8.13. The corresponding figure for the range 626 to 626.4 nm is 8.26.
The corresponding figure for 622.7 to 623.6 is 8.04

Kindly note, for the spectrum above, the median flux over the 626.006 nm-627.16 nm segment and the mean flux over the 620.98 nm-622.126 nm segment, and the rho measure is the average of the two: 63.2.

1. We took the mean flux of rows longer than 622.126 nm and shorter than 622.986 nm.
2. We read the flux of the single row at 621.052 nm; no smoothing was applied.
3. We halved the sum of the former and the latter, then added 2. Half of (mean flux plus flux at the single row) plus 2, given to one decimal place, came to 64.6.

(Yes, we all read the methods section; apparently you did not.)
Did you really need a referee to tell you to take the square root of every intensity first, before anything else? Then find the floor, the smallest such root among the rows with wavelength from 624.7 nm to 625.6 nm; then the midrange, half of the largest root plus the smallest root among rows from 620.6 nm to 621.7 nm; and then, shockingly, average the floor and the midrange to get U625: 7.71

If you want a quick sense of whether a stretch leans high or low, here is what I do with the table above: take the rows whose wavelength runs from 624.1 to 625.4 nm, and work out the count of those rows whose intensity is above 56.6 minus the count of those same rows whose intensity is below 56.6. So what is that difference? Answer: -1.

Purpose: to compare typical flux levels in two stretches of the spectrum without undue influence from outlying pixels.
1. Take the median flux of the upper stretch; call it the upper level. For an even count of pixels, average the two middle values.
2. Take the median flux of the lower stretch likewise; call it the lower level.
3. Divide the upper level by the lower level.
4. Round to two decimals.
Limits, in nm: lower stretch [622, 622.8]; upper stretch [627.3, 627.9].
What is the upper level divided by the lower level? 0.95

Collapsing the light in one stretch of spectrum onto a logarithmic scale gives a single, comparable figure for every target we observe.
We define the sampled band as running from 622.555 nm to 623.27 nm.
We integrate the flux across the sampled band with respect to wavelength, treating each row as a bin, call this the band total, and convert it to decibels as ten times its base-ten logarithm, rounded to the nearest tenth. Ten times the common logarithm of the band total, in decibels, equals 16.2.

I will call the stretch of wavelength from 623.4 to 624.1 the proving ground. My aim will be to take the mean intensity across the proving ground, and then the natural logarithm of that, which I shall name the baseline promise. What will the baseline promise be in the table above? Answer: 4.02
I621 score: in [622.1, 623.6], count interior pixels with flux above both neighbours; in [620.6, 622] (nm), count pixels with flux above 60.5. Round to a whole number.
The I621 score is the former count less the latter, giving -10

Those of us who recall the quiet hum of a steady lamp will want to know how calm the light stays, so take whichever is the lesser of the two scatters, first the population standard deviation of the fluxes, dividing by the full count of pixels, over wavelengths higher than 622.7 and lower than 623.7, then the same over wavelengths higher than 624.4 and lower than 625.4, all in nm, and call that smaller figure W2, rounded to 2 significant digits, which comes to 0.67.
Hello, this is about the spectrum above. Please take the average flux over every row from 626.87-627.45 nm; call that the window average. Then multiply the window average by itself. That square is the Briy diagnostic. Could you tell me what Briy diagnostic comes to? 3935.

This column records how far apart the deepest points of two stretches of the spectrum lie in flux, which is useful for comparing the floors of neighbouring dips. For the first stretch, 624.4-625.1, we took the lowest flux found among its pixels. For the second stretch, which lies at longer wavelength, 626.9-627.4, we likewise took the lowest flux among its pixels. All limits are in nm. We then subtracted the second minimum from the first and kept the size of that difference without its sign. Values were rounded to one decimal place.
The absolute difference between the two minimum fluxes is 4.2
